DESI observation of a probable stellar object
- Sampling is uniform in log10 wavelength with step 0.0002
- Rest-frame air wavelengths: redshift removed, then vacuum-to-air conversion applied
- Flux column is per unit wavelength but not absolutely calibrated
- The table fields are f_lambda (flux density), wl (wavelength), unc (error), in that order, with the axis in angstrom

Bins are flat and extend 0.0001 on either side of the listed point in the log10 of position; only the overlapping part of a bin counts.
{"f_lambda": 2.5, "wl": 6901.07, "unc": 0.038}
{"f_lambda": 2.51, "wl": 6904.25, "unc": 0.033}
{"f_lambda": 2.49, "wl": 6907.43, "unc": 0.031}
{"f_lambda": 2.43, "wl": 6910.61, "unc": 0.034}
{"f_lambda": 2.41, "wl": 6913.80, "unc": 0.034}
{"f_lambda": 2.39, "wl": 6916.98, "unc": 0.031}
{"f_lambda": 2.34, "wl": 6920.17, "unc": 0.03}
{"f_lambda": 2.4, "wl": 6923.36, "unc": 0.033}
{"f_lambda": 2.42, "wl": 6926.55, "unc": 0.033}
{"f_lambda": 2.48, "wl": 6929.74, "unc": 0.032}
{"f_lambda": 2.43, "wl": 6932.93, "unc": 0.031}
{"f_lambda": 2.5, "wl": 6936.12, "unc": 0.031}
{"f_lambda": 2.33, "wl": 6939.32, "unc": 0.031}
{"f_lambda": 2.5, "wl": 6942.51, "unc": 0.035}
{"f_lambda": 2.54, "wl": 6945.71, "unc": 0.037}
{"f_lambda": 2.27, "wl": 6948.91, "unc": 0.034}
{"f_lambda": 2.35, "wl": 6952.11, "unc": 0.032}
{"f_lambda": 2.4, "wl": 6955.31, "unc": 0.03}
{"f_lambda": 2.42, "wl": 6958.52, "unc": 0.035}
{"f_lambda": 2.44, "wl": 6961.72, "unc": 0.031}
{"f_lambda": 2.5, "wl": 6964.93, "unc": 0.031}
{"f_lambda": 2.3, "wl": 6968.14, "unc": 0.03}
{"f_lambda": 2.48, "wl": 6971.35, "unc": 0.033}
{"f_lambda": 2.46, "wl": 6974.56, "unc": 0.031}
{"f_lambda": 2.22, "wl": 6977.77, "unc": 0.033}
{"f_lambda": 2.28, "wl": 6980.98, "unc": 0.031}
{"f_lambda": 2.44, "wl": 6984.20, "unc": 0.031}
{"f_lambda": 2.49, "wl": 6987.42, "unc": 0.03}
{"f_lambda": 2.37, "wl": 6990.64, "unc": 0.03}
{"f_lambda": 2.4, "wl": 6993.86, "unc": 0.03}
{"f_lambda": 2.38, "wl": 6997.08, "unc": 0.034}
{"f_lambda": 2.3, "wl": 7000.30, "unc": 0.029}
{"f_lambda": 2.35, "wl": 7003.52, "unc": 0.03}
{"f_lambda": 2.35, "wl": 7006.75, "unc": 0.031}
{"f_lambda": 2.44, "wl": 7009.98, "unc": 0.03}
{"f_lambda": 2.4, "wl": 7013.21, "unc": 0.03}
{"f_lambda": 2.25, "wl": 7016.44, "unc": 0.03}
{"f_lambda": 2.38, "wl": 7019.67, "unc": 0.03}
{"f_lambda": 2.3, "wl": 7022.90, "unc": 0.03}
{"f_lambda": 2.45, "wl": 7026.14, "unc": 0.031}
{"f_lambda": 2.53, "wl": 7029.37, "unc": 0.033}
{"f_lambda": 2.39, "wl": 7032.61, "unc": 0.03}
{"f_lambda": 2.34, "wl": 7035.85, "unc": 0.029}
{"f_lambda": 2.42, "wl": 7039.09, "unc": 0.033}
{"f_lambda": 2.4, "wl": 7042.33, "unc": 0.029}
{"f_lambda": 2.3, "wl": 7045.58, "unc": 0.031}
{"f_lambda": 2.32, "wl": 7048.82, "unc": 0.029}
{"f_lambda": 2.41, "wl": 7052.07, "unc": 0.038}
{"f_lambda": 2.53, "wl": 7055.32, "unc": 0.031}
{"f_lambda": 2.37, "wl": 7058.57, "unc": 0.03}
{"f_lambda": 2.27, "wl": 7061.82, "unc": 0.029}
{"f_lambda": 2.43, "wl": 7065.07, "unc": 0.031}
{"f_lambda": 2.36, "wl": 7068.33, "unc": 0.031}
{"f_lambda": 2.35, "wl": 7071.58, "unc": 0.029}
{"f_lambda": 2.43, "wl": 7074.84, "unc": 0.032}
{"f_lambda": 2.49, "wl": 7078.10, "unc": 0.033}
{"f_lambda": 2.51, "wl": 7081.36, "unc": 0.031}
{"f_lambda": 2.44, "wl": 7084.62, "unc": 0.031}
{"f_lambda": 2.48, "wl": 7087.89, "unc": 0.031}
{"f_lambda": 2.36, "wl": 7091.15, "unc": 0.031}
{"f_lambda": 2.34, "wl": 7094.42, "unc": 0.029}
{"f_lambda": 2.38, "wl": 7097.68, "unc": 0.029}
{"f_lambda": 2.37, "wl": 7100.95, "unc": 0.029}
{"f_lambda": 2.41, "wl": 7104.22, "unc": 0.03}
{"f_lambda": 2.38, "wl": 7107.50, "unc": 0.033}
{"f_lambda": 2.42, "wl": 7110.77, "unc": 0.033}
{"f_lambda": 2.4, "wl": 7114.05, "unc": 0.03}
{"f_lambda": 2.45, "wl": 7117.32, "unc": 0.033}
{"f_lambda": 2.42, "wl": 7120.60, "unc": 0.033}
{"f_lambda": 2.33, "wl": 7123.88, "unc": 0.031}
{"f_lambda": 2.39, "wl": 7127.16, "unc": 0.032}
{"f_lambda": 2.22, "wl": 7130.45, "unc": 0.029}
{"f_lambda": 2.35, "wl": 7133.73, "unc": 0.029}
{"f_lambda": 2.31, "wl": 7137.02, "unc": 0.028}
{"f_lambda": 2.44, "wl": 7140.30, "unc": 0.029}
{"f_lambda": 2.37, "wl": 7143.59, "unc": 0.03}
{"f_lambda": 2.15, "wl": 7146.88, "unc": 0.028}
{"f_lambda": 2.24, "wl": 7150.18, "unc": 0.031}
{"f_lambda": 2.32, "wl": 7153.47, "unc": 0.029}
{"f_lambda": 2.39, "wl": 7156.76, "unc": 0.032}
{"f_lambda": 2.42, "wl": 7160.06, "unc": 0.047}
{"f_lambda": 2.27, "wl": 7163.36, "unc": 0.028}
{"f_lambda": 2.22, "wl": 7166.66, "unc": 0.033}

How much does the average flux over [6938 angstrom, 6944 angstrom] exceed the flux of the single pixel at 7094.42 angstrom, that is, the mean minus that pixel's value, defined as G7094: 0.08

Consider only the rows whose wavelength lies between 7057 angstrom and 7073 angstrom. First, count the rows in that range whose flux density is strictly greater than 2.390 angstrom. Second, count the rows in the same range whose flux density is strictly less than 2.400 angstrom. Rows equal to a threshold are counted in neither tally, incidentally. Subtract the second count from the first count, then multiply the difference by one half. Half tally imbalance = -1.5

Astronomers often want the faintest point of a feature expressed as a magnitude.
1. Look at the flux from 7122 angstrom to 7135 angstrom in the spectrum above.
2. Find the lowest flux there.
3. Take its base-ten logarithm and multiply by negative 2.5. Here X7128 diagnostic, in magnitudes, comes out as -0.87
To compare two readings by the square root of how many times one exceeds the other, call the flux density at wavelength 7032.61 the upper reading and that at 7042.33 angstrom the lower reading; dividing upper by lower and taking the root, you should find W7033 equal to 1.00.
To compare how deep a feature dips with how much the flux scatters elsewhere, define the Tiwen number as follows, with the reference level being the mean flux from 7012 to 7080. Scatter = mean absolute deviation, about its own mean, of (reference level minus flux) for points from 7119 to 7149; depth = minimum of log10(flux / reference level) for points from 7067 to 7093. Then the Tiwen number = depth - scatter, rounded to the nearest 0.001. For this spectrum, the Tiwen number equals -0.077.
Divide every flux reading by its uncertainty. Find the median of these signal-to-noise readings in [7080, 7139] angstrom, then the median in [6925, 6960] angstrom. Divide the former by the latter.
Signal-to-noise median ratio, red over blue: 1.08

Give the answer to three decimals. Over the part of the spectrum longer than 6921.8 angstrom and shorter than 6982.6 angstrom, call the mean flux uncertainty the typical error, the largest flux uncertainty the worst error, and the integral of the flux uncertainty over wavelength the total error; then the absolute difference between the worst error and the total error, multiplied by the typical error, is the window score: 0.062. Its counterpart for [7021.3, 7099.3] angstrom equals 0.073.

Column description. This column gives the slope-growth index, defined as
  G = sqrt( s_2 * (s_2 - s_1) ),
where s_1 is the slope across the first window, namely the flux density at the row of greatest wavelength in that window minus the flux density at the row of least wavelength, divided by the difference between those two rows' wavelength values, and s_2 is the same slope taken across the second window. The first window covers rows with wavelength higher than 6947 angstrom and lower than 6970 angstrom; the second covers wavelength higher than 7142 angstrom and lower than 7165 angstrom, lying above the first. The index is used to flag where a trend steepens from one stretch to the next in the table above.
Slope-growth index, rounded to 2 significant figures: 0.0058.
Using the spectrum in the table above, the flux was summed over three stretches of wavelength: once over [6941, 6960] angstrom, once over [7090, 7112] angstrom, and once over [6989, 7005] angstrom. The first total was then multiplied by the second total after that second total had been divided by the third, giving 20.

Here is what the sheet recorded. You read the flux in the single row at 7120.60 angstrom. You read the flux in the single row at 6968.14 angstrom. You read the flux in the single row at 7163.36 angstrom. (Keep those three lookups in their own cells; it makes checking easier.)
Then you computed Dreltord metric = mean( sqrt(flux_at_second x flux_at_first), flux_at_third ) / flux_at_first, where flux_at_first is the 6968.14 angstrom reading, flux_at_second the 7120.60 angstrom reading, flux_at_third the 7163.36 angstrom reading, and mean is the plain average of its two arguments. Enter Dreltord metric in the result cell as 1.01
